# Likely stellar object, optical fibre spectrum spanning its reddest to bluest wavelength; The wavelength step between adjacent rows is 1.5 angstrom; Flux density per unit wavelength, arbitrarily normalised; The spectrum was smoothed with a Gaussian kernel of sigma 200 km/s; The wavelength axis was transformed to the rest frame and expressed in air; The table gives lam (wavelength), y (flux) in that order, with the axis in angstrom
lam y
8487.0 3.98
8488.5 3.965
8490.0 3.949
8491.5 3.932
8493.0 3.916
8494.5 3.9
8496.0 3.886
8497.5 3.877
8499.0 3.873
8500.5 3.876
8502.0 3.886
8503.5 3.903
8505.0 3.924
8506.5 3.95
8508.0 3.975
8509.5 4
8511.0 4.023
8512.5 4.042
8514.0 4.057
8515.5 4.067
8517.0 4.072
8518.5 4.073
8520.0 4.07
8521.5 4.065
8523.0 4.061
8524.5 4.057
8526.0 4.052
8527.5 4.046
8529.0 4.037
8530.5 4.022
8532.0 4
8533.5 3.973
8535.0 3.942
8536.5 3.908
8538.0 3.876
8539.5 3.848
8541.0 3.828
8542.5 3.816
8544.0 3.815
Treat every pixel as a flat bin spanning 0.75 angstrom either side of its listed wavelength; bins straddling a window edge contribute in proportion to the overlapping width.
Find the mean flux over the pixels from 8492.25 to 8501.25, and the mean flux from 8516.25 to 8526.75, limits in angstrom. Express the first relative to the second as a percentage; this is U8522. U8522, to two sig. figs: 96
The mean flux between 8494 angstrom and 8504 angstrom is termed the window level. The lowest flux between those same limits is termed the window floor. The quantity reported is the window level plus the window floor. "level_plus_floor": 7.76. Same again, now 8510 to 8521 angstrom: 8.08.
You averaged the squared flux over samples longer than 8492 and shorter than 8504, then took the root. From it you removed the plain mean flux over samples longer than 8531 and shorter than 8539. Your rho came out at -0.050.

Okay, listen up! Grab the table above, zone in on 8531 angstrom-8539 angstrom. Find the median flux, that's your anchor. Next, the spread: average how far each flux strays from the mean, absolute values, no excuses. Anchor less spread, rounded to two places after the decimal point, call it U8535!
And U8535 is 3.90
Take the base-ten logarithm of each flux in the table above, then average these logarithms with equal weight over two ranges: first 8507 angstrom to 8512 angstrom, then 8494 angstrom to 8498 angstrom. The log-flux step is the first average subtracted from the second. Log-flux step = -0.012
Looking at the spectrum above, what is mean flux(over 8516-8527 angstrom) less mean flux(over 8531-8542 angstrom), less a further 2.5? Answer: -2.35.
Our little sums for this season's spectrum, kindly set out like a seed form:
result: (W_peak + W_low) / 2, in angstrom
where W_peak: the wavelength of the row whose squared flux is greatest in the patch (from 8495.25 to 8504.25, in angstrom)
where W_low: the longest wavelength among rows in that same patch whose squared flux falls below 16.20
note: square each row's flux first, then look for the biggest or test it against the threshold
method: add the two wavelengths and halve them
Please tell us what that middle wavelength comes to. 8503.5 angstrom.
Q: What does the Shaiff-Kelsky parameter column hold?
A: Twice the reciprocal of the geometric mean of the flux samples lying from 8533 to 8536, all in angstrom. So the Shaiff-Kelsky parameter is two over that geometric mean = 0.505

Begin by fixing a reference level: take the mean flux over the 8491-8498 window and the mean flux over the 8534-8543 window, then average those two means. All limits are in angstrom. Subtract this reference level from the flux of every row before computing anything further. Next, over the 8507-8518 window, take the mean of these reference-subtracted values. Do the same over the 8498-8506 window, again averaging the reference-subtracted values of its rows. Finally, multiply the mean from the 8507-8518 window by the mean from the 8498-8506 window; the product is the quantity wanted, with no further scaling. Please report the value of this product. 0.001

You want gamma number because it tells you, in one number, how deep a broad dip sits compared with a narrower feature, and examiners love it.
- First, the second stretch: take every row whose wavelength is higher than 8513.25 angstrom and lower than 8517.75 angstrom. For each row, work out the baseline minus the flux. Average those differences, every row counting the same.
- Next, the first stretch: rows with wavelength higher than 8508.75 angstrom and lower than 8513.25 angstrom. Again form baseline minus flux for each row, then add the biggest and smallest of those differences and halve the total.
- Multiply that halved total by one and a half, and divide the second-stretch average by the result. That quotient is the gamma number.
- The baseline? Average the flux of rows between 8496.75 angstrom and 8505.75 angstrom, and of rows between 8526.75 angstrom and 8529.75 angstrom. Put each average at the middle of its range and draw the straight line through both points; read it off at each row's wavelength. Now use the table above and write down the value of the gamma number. 0.8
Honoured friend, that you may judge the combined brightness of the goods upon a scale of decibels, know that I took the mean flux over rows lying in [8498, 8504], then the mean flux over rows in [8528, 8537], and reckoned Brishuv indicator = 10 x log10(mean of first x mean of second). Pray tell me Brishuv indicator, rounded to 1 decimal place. 11.9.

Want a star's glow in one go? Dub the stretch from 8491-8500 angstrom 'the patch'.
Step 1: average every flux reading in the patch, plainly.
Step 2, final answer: 3.90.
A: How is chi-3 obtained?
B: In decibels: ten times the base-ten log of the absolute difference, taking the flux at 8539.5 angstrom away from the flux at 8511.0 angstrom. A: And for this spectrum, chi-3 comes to -7.6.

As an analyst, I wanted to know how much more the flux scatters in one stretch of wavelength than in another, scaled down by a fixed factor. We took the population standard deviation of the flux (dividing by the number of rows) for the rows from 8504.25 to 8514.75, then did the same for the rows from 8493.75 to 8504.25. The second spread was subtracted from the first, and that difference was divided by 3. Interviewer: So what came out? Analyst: 0.011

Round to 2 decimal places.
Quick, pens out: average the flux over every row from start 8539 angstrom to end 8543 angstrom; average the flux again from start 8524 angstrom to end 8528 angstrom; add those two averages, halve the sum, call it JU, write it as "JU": 3.94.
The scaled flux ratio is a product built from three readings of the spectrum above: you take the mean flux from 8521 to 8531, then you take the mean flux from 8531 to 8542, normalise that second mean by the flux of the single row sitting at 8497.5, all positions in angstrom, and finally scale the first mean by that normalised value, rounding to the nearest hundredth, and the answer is 4.08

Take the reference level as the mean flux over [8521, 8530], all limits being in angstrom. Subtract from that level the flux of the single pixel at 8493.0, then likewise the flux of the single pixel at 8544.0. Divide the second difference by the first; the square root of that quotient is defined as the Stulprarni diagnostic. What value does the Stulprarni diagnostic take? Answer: 1.3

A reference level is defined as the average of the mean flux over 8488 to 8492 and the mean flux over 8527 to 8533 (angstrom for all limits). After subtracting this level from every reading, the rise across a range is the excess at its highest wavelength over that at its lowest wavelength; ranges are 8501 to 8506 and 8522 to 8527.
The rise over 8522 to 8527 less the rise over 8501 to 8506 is -0.05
